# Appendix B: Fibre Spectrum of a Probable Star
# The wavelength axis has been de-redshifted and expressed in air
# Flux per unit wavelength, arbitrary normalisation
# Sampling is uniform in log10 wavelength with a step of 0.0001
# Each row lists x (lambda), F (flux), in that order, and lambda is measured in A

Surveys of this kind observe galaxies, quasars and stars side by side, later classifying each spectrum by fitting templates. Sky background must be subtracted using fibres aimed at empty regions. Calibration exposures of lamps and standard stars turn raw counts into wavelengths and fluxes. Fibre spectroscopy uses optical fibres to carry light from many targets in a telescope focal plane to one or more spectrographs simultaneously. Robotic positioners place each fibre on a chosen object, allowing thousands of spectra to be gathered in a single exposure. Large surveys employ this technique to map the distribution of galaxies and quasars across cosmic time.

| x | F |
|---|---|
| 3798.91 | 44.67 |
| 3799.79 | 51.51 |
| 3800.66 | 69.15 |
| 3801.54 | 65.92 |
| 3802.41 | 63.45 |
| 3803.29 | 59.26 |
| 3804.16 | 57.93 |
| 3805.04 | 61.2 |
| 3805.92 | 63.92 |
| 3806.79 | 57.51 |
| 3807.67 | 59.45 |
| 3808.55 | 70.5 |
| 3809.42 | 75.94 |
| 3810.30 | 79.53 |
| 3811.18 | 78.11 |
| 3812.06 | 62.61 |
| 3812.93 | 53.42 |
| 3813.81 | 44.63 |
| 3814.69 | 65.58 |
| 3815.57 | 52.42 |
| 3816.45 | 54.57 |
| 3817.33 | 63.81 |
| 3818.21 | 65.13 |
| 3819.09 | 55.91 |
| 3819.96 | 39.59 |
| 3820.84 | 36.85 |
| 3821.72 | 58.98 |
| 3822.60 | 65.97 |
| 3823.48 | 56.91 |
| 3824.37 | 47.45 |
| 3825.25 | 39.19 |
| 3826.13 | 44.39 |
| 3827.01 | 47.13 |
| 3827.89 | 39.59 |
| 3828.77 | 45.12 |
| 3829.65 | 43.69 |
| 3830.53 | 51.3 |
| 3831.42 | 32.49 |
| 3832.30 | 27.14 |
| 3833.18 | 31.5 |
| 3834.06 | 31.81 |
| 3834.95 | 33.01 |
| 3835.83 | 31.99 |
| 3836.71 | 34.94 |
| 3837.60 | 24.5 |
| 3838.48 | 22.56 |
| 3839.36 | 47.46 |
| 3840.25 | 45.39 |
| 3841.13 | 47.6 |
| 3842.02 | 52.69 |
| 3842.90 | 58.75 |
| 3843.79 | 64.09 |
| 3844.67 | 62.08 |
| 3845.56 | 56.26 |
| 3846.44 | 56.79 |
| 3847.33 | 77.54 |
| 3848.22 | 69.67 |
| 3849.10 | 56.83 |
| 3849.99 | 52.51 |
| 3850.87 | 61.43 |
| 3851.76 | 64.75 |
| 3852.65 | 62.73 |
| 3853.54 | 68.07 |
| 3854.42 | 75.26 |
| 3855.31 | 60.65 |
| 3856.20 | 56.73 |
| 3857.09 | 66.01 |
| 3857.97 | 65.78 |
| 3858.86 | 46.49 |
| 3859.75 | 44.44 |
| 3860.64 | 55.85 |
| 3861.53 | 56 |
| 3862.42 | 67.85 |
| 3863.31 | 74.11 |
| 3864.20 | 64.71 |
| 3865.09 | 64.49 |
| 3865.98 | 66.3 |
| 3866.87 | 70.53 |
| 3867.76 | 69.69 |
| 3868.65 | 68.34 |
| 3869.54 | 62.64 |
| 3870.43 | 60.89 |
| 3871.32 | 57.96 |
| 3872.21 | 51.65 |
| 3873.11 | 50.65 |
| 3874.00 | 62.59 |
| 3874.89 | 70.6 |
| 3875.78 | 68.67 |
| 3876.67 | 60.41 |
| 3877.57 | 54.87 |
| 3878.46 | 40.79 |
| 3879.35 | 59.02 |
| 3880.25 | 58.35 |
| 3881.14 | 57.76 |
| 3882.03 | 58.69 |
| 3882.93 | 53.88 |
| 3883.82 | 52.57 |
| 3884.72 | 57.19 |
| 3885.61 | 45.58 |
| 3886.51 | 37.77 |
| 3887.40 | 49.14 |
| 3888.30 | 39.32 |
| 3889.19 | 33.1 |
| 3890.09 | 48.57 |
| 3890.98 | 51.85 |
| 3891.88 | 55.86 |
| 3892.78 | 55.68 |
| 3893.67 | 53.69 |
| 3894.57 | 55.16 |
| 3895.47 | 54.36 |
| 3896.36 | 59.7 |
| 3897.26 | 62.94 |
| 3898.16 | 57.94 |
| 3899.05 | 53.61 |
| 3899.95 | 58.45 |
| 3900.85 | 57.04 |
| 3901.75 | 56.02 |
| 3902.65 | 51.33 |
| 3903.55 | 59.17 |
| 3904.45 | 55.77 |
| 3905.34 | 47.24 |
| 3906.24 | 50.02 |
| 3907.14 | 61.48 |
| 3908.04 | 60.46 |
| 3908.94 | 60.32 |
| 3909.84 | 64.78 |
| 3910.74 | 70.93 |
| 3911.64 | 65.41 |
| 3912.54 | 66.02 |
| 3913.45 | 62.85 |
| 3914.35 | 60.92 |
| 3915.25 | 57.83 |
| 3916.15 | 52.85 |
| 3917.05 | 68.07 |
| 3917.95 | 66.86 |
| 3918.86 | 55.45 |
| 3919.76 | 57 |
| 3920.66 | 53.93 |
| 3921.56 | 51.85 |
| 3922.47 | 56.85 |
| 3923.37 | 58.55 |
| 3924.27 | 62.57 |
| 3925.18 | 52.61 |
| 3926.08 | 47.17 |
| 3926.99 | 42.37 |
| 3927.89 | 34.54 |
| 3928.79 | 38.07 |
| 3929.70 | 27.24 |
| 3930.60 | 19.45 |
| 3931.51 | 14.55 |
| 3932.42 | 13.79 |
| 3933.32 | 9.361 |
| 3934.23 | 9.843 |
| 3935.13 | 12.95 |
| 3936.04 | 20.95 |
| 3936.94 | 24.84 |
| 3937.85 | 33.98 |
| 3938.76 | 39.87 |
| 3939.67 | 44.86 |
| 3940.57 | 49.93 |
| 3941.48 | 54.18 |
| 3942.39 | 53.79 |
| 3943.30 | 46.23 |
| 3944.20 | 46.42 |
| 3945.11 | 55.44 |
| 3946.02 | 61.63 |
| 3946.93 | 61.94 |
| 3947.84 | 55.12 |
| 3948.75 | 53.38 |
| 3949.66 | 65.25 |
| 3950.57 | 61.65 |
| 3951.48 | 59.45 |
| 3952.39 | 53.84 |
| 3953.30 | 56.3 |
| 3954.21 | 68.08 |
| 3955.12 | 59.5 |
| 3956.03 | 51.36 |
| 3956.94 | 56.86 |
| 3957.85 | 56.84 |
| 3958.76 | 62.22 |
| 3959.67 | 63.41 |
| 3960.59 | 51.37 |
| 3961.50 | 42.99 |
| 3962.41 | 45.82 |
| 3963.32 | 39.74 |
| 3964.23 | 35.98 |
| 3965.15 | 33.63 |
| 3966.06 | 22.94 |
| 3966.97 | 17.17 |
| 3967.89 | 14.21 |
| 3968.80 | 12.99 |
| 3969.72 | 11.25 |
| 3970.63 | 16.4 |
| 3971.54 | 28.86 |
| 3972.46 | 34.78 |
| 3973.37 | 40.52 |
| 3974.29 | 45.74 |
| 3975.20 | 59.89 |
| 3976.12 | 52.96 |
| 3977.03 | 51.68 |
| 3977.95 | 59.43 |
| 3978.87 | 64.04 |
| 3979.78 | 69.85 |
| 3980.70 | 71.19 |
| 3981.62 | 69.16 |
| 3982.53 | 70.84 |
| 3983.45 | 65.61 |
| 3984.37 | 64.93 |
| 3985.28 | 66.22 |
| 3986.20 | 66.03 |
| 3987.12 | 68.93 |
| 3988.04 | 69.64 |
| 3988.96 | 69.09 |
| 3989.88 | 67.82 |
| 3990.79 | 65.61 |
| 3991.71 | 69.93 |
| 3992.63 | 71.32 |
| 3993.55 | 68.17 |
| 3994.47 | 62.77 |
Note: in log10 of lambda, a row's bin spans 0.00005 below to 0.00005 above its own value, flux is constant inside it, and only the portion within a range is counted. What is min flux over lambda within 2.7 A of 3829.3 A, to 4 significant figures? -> 32.49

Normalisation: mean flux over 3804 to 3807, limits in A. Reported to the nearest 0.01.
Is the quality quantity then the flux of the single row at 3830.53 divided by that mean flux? 0.85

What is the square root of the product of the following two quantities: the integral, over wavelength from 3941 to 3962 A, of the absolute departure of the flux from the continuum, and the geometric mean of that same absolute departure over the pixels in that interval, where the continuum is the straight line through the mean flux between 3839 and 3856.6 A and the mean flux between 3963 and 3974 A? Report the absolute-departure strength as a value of 116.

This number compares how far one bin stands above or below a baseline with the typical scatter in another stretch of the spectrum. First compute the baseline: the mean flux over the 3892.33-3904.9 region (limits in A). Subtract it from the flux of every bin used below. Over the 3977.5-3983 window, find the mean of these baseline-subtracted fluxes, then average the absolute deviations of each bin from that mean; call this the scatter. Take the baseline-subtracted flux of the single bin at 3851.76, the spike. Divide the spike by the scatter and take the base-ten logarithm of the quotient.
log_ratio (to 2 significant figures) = 0.34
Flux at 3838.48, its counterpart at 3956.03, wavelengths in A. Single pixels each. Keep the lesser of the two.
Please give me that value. 23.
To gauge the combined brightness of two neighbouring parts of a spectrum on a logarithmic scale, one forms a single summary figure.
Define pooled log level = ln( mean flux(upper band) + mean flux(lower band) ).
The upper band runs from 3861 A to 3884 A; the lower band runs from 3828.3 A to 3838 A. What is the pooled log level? 4.57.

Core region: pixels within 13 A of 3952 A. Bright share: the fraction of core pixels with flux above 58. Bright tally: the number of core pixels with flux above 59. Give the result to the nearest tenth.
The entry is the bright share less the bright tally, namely -8.7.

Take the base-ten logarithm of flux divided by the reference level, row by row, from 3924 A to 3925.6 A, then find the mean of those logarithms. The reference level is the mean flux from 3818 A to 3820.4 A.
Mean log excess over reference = 0.03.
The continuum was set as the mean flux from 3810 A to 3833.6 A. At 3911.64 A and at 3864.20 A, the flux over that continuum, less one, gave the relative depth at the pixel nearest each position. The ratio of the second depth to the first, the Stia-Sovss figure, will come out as 1.0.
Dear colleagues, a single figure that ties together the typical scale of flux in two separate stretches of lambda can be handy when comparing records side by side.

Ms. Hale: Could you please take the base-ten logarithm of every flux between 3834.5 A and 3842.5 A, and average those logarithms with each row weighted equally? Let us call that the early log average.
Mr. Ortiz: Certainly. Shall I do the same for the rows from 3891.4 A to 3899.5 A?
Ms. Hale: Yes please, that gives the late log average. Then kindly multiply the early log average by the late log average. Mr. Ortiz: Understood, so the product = 2.73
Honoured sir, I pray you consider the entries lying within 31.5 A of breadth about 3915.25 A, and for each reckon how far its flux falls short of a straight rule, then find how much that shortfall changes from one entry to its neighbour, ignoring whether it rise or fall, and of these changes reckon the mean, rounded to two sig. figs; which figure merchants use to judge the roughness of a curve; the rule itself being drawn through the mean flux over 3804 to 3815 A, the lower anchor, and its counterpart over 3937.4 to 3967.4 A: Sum 4.9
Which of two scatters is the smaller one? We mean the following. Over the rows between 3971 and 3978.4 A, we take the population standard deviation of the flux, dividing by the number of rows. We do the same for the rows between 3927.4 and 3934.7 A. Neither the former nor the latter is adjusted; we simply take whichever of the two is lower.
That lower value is 10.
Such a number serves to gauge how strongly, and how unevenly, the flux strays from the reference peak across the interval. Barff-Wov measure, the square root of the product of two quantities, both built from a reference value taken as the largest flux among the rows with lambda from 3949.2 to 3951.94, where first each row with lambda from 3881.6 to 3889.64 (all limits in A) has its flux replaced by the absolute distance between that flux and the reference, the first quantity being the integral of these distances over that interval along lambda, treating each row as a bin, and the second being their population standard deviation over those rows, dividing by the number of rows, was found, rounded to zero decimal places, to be 35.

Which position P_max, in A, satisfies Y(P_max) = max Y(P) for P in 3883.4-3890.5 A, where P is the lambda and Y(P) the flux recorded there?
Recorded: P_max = 3884.72 A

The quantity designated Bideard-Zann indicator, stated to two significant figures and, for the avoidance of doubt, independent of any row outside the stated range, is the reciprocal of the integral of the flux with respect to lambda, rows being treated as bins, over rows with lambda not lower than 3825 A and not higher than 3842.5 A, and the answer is 0.0015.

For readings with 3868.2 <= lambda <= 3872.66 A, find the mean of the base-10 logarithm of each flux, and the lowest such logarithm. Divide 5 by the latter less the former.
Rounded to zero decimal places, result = -76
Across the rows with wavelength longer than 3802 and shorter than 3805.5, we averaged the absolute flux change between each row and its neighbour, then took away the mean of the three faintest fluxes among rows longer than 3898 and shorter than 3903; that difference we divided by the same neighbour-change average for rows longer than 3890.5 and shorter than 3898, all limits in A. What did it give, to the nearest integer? -21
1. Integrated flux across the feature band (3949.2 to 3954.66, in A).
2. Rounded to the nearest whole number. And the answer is 332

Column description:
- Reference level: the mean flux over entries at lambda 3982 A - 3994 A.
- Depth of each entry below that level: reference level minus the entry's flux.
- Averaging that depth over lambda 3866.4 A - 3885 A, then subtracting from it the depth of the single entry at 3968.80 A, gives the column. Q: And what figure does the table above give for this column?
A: -46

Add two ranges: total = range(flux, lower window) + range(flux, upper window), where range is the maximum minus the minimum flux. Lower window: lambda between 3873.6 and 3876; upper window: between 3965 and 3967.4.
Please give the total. 24.5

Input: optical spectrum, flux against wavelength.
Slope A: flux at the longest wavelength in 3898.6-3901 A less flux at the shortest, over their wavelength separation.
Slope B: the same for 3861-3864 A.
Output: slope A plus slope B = 12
